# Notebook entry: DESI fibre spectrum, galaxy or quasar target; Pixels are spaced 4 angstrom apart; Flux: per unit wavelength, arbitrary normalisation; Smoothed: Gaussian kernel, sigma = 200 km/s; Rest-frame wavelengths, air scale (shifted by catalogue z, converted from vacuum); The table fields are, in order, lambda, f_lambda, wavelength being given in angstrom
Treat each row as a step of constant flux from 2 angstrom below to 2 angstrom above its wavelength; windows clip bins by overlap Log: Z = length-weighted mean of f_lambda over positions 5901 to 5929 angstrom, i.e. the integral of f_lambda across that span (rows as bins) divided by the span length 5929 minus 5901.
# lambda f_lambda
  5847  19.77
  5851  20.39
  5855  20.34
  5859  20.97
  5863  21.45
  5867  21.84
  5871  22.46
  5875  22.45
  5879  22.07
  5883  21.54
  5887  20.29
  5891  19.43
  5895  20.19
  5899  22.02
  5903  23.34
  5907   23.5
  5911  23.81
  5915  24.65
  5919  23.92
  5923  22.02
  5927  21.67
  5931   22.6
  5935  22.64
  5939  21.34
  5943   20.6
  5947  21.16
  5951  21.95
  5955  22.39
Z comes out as 23.3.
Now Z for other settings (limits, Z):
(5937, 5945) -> 21.0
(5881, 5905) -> 21.1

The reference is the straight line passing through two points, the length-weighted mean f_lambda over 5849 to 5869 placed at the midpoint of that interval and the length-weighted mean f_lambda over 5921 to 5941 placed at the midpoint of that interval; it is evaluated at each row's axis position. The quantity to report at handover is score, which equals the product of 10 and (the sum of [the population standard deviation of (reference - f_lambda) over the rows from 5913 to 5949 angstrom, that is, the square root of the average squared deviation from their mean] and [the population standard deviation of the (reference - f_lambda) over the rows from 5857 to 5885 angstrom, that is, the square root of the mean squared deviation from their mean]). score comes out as 18.3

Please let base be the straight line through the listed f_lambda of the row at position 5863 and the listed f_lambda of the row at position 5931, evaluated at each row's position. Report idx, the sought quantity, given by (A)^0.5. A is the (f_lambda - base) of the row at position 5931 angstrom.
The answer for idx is 0.0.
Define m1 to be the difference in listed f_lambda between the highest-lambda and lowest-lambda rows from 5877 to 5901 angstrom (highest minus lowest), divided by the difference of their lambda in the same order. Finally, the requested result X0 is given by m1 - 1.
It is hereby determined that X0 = -1.00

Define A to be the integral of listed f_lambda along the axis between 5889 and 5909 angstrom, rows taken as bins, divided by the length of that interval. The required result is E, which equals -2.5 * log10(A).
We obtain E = -3.341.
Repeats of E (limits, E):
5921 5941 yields -3.359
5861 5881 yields -3.359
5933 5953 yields -3.333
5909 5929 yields -3.414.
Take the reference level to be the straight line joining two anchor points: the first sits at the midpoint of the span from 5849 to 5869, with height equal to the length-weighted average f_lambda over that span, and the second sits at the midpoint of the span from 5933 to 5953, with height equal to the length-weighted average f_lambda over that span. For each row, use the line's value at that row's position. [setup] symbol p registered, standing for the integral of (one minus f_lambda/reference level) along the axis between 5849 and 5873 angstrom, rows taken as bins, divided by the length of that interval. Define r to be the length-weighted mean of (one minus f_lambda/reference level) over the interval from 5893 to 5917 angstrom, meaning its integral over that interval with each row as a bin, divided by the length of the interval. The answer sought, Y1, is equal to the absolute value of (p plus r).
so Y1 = 0.087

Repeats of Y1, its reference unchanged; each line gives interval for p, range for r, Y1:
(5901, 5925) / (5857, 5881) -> 0.141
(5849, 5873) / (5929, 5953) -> 0.020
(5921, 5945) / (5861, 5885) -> 0.058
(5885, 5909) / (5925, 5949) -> 0.018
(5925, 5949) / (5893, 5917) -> 0.084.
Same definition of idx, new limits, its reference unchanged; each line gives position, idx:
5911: 1.2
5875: 0.9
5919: 1.2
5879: 0.6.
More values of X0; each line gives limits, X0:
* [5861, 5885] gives -1.00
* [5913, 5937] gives -1.10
